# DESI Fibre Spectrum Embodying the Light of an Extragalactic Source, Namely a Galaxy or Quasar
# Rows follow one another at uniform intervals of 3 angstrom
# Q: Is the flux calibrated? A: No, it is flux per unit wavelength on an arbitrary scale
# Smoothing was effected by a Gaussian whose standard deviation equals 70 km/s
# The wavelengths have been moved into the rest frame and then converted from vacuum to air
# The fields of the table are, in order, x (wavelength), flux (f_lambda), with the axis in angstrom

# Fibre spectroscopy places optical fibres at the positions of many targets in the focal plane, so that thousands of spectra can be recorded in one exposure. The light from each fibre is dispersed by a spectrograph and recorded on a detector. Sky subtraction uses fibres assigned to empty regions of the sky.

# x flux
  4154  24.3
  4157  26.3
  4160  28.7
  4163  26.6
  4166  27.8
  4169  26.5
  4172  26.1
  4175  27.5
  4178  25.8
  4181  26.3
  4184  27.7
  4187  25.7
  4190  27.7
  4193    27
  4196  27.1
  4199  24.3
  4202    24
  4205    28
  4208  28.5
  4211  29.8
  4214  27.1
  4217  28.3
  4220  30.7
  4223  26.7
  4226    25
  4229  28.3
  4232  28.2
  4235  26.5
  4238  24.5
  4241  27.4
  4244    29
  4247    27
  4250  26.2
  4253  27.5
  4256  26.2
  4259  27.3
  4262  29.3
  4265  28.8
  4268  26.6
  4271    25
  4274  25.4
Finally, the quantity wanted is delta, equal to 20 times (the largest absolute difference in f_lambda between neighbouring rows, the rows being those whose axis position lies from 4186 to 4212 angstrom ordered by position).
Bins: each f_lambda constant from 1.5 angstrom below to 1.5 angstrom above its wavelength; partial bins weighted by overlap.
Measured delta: 80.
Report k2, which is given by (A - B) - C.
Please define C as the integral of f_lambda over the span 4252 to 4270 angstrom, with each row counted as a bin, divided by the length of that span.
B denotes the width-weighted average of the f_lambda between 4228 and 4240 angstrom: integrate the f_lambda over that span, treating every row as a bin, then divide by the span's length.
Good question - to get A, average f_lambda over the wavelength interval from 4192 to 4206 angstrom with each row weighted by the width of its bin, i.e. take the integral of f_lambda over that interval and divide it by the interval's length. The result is -28.4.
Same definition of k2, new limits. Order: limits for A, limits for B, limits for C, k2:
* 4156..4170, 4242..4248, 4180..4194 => -27.7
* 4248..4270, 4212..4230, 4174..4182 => -26.9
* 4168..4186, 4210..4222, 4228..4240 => -29.1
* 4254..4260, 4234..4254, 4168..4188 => -26.6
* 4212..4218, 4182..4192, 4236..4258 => -26.0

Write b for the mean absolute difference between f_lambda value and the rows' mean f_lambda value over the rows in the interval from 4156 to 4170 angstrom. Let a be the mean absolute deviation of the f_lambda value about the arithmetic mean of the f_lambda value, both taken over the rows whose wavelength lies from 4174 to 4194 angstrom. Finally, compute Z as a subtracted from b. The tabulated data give 0.1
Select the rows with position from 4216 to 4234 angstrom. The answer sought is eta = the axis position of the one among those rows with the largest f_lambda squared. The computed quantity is 4220 angstrom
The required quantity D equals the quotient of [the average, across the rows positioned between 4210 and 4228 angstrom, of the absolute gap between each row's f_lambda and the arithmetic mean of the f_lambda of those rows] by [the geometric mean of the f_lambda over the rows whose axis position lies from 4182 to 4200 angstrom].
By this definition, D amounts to 0.06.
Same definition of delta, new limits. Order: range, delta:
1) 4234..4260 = 58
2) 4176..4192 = 40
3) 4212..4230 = 80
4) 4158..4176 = 42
